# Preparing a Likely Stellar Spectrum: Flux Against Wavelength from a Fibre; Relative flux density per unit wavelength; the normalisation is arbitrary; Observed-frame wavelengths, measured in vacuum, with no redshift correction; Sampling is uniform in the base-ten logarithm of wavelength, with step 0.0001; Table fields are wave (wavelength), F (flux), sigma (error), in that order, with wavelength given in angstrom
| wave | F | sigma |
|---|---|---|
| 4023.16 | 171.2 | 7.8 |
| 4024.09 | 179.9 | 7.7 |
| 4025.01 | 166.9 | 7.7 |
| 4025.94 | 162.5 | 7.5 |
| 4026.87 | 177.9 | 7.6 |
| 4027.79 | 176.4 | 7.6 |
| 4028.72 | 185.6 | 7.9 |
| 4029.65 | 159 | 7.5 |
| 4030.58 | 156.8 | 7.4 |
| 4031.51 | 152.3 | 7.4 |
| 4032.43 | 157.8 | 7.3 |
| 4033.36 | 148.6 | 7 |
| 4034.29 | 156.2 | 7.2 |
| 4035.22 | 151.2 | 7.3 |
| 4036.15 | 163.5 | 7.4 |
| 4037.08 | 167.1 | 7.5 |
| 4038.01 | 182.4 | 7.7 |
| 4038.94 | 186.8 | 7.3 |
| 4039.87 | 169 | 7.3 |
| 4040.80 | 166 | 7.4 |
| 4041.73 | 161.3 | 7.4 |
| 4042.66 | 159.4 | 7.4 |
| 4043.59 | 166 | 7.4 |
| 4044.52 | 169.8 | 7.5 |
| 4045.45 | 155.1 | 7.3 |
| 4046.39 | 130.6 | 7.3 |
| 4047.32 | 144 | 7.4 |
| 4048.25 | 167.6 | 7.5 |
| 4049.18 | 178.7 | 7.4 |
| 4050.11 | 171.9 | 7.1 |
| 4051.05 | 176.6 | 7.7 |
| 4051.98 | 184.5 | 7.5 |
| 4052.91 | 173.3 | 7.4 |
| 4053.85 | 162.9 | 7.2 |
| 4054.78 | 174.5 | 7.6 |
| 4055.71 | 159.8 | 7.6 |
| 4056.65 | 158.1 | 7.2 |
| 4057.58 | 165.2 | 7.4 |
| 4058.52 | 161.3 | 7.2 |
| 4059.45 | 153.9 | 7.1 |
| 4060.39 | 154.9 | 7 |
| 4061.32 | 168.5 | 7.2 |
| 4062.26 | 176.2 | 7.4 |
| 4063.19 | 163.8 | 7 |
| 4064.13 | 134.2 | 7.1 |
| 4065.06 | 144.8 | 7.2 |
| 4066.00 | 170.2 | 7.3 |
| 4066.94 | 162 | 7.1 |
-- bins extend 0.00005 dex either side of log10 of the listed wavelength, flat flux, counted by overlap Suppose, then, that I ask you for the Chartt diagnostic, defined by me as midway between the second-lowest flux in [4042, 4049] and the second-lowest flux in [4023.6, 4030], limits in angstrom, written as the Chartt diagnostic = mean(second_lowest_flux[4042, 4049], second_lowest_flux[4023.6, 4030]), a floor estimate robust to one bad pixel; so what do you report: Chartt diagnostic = 153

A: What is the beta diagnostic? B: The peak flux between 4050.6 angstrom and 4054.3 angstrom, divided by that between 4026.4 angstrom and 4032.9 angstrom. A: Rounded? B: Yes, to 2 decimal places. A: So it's 0.99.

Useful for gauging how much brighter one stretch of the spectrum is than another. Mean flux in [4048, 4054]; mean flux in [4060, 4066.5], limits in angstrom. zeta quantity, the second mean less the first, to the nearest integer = -15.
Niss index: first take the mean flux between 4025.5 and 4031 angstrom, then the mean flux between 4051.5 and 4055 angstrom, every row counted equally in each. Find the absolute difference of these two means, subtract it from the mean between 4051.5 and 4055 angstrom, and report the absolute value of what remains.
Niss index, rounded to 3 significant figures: 170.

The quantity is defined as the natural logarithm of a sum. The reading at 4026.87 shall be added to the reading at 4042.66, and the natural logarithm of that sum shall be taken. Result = 5.82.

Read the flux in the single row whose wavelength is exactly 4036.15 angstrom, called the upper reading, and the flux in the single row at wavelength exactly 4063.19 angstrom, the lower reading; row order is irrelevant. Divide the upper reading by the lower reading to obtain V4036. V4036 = 1.00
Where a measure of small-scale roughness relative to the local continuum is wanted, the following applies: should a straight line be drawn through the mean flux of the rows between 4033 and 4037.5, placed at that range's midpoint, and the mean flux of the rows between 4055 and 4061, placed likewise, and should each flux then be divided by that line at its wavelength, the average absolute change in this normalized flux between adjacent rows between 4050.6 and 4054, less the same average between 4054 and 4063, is 0.02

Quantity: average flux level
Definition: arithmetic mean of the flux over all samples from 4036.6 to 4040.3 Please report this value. 176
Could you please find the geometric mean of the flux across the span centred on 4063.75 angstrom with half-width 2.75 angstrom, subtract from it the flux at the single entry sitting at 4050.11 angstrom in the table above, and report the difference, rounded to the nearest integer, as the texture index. -13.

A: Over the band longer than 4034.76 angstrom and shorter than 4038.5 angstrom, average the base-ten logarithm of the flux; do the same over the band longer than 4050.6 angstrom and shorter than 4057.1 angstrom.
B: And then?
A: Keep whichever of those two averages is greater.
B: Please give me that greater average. 2.230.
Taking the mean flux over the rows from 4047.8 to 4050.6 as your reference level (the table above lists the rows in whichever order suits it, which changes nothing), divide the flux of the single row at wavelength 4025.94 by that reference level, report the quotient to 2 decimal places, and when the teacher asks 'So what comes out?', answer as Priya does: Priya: 0.94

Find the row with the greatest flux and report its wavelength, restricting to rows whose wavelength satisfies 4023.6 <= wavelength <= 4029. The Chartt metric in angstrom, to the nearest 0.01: 4028.72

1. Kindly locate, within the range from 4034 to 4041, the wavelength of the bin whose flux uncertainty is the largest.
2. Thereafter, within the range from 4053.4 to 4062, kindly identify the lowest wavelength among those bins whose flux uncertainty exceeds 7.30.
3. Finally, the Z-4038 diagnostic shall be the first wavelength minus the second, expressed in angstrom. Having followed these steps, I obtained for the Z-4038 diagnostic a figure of -16.8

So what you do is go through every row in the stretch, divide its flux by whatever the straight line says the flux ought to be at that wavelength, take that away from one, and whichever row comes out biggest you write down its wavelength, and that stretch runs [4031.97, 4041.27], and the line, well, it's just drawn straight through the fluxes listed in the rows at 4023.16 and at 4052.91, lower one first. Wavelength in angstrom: 4033.36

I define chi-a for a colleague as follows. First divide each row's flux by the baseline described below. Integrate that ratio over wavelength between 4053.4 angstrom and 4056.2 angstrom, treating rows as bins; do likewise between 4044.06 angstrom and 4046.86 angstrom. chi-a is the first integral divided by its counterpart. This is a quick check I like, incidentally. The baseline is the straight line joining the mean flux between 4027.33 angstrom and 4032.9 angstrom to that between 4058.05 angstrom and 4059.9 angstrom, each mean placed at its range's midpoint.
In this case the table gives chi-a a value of 1.11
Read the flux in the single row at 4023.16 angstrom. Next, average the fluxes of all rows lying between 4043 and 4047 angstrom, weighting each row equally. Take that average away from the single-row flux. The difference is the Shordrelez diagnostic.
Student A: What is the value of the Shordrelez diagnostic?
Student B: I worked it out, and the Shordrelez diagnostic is 16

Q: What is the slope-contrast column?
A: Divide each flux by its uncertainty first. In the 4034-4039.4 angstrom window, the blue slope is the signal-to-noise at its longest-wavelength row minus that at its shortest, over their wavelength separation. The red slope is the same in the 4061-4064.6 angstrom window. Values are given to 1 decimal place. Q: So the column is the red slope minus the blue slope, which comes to -2.4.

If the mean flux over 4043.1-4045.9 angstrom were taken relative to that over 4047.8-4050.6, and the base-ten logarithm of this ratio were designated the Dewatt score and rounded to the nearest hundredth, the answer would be -0.02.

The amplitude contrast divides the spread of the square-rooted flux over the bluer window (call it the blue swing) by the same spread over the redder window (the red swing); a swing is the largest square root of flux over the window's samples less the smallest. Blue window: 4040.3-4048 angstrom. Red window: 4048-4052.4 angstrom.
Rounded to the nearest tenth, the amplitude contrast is 2.5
